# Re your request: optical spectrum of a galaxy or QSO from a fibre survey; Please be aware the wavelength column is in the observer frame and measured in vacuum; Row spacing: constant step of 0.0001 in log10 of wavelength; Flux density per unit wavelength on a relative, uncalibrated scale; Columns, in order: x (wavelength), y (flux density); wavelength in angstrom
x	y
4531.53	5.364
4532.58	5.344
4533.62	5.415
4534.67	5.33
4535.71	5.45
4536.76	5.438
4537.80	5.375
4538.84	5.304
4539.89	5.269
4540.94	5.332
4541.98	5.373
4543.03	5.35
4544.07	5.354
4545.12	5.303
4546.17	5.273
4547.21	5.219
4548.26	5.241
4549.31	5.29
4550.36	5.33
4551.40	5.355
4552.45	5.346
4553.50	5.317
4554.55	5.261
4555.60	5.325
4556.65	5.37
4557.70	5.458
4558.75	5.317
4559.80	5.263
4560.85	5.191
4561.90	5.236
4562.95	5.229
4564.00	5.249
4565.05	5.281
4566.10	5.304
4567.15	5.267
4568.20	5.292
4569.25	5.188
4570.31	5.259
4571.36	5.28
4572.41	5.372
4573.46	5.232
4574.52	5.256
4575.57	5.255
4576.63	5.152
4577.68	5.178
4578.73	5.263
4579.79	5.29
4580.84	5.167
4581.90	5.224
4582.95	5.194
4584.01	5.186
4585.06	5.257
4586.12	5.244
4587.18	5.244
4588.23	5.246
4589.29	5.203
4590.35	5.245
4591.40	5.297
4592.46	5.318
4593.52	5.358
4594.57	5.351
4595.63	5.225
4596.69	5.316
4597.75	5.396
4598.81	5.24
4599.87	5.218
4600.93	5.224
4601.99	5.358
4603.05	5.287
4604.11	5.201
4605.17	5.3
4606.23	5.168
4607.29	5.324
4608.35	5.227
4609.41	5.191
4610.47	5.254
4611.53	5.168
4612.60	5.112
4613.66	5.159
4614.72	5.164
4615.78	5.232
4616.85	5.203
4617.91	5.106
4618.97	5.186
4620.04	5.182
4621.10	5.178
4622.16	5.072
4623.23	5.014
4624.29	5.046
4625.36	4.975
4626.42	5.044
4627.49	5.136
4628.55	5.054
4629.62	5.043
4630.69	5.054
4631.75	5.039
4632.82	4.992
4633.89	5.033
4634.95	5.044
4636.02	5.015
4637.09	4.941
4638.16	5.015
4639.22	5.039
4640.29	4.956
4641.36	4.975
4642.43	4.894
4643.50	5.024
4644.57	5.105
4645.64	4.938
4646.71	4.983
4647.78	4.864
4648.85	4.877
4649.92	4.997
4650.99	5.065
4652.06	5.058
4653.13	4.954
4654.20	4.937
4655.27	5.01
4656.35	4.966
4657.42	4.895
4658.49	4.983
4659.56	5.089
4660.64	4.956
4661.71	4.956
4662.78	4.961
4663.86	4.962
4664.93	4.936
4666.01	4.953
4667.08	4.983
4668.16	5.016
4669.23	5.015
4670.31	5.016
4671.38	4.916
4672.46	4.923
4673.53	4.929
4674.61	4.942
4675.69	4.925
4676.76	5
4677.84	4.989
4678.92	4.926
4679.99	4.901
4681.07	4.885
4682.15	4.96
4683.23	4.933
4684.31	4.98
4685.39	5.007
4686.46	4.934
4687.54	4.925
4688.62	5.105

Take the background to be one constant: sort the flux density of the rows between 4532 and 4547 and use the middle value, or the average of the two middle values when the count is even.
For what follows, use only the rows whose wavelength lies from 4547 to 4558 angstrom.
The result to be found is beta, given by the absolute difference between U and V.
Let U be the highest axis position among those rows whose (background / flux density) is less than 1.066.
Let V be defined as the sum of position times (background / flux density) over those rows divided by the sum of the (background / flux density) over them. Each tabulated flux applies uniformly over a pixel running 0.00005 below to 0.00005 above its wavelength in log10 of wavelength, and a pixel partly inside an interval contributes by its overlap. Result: 5.3 angstrom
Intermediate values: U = 4557.70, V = 4552.4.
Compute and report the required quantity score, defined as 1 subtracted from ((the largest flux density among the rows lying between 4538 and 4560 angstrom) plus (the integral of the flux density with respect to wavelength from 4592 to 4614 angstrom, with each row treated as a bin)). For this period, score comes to 120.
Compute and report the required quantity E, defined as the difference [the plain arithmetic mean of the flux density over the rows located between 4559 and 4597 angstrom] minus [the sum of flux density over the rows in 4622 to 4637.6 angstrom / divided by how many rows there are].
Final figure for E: 0.2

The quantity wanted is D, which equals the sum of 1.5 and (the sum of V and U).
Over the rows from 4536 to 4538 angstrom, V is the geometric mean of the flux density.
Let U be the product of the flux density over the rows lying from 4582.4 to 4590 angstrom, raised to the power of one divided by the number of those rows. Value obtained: 12.1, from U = 5.22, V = 5.41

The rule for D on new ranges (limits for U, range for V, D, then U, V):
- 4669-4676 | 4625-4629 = 11.5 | 4.95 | 5.05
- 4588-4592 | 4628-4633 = 11.8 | 5.25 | 5.04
